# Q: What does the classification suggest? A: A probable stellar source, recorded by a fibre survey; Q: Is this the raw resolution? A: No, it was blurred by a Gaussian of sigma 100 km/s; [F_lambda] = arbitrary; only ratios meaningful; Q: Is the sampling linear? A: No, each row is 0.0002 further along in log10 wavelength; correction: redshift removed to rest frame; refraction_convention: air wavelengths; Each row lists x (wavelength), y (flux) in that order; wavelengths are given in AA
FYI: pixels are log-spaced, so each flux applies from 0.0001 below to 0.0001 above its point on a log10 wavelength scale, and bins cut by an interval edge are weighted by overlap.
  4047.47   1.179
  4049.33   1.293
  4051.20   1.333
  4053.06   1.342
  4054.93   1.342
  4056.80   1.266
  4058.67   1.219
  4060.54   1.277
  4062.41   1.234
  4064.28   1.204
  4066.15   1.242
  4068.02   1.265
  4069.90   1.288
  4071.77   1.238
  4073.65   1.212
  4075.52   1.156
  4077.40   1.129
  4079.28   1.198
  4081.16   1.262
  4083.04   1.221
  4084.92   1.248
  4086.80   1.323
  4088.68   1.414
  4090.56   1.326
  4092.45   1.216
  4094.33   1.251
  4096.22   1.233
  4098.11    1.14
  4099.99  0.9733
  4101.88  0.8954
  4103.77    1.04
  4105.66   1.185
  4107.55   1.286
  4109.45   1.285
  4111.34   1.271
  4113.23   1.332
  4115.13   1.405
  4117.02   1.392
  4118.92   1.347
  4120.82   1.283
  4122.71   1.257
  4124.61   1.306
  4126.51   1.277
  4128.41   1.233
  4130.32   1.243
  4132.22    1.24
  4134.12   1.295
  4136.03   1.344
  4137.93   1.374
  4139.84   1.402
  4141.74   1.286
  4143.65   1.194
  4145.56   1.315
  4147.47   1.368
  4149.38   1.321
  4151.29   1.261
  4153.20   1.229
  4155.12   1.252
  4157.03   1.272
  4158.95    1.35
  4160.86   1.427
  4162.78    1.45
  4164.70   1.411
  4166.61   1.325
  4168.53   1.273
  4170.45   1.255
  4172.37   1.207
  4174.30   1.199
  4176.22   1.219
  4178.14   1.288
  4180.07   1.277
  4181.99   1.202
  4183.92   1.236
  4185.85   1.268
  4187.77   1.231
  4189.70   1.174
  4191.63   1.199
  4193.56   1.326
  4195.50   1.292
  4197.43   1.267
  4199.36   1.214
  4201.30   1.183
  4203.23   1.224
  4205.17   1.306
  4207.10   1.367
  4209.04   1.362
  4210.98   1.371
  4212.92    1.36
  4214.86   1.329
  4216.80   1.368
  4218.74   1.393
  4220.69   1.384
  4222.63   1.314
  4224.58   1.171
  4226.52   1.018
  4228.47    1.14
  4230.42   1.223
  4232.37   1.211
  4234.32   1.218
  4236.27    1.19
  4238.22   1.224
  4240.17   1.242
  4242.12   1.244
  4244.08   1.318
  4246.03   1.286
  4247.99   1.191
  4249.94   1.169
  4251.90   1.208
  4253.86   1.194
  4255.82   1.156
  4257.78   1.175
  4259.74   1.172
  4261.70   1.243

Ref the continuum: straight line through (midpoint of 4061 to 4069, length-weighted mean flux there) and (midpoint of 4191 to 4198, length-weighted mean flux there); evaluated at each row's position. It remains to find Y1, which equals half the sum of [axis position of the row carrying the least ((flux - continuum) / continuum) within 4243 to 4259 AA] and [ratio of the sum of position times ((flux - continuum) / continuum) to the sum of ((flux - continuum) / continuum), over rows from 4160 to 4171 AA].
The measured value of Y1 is 4209.4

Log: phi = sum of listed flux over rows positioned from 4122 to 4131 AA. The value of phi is 6.3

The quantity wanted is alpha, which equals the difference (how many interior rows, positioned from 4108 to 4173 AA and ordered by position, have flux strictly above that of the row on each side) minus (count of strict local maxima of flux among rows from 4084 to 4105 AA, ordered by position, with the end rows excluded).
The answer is 4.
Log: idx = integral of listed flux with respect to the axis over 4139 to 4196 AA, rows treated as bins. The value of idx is 73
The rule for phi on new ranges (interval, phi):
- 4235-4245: 6.2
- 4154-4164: 6.8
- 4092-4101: 5.8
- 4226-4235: 5.8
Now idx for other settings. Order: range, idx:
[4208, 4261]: 66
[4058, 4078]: 25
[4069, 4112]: 52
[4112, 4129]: 22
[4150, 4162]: 16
